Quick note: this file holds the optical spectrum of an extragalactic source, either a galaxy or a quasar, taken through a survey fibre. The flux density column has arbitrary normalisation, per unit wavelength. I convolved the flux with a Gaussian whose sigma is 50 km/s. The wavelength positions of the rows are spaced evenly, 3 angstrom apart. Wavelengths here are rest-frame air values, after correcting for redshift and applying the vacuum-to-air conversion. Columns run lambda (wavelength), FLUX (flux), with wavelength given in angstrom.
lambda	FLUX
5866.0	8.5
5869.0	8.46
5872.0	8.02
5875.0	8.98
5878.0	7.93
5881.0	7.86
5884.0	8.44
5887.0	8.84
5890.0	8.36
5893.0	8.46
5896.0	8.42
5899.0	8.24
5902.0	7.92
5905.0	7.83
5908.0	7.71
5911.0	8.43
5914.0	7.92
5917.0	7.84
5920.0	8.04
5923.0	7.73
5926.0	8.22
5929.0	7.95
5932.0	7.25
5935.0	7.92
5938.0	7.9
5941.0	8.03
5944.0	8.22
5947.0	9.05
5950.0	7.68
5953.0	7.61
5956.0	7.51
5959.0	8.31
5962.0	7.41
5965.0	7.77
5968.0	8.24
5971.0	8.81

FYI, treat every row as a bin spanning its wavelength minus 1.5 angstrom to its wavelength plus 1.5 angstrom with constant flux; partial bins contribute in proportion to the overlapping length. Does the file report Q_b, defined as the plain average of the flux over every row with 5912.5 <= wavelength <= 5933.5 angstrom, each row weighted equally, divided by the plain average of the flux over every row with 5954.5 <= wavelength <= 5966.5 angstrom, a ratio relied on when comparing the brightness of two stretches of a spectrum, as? 1.01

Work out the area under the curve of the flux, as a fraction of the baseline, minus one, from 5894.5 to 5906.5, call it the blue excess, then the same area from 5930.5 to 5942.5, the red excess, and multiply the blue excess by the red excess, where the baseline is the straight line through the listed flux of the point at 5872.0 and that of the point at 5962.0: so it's 0.13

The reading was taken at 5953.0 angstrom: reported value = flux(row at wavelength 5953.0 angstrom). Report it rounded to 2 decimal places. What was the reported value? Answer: 7.61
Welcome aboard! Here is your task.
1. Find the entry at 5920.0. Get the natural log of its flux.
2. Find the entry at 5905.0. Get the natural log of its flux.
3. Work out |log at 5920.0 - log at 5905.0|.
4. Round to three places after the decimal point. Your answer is 0.026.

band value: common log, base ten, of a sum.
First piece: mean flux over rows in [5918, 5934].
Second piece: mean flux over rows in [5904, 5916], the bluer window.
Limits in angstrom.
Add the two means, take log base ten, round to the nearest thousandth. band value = 1.199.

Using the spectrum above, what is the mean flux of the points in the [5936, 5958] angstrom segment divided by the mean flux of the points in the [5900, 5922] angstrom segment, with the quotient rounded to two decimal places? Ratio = 1.01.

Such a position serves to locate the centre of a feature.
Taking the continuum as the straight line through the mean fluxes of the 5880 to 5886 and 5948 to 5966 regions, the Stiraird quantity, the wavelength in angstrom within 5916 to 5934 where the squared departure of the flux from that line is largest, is 5932.0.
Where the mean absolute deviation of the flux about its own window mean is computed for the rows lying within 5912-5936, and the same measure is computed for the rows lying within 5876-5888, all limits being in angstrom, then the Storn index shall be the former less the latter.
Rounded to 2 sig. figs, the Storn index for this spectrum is -0.18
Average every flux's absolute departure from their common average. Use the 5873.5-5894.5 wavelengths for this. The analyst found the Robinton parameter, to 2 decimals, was 0.31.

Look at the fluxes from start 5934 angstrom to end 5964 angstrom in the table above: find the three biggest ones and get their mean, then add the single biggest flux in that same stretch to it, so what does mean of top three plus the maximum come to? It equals 17.6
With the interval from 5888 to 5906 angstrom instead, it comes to 16.9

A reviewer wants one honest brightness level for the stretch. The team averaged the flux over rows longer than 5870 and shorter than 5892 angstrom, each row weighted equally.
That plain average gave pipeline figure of 8.35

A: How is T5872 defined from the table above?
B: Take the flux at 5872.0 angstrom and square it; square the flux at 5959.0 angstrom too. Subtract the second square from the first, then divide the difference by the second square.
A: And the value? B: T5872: -0.07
